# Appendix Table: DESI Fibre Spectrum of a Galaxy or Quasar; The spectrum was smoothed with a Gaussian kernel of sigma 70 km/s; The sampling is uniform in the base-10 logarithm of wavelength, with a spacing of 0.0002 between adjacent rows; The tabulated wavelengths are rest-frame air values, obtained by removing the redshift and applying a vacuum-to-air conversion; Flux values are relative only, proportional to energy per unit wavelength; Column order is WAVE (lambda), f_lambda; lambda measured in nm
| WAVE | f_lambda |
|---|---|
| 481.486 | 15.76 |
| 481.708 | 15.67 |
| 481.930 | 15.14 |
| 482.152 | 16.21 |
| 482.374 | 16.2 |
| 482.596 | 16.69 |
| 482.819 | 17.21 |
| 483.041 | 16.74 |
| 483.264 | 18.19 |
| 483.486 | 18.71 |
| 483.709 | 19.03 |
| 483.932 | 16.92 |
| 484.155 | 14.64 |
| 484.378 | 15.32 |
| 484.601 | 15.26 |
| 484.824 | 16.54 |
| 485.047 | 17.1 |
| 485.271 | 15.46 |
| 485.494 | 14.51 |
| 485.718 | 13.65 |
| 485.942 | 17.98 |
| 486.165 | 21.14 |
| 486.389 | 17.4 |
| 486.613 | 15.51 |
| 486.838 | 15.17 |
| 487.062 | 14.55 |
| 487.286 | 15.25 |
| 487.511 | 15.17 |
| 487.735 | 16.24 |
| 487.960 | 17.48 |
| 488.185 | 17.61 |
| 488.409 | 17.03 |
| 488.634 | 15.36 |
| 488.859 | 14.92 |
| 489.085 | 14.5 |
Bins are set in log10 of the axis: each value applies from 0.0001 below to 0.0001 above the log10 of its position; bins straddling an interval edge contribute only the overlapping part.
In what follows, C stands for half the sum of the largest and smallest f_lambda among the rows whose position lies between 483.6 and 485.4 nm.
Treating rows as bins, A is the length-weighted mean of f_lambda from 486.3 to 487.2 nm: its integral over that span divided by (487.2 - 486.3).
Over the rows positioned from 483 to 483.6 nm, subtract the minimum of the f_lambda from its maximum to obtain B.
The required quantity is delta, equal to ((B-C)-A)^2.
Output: 928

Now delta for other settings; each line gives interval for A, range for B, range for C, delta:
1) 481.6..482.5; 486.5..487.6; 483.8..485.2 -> 945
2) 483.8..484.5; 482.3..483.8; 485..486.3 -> 917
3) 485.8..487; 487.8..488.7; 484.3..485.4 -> 971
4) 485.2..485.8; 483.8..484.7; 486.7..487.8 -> 764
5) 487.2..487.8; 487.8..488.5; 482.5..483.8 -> 1075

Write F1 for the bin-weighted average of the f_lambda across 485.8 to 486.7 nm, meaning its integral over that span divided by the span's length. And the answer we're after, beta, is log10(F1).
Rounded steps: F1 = 17.9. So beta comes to 1.25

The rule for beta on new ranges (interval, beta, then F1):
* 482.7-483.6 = 1.25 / 17.7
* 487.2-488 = 1.20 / 15.9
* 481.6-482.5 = 1.20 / 15.8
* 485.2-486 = 1.18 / 15.2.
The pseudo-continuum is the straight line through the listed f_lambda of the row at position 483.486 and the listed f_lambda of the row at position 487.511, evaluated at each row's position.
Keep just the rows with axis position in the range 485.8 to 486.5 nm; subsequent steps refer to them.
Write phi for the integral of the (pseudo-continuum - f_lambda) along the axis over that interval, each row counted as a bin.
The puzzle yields -1.6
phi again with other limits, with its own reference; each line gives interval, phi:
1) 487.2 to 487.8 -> -0.2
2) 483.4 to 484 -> 0.1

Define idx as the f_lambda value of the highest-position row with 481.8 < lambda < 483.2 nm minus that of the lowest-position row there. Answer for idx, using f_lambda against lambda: 2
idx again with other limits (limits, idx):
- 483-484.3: -2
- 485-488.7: -2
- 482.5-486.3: 4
